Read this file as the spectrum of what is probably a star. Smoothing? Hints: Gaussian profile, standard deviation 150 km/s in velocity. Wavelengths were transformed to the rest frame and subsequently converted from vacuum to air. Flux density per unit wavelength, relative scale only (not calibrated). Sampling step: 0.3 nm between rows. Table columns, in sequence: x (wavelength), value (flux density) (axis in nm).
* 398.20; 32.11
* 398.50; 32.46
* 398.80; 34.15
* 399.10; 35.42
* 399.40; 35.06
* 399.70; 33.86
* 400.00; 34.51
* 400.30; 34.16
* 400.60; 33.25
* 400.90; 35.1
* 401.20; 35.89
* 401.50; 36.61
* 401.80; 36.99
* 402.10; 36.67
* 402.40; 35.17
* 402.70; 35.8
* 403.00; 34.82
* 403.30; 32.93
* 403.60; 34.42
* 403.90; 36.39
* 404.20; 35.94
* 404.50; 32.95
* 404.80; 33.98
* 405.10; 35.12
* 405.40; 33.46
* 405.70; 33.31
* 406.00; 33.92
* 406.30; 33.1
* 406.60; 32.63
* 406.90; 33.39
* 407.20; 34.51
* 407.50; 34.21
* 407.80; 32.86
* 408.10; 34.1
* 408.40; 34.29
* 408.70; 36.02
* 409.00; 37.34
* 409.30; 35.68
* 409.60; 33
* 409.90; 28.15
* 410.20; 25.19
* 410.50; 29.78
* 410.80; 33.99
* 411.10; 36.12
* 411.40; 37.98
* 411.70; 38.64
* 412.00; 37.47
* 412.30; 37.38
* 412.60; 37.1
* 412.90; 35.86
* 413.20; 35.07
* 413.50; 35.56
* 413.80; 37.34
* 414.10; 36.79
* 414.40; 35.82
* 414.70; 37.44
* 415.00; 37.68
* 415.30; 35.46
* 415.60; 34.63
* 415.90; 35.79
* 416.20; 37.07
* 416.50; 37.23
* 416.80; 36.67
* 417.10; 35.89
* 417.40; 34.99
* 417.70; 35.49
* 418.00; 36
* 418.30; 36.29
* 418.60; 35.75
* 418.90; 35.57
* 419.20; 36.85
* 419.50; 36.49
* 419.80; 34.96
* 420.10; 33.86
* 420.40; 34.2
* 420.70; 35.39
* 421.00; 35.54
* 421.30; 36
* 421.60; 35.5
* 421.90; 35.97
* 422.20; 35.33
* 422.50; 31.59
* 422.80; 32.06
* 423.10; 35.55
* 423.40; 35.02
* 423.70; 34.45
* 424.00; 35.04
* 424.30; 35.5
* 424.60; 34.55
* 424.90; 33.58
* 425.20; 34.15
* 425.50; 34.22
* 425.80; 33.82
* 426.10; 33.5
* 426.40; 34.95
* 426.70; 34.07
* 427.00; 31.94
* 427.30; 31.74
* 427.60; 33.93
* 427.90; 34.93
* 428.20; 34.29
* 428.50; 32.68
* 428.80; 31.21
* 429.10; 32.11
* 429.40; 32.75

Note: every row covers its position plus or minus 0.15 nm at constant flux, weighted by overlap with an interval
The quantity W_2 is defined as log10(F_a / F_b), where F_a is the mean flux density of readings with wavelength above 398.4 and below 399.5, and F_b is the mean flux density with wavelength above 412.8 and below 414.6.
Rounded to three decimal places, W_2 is -0.022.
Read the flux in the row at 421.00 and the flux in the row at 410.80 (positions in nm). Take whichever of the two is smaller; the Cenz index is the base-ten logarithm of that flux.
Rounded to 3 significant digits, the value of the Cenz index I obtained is 1.53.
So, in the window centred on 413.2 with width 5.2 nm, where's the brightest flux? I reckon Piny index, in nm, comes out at 411.70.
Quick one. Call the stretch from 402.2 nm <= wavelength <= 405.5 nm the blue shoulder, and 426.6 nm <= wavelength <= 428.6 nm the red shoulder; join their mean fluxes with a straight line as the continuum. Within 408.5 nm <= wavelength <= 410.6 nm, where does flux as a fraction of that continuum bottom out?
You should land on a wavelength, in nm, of 410.20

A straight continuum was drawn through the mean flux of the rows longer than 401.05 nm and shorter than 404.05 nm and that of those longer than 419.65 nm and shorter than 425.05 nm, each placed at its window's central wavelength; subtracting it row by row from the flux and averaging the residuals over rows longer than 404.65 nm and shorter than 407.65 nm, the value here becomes -1.6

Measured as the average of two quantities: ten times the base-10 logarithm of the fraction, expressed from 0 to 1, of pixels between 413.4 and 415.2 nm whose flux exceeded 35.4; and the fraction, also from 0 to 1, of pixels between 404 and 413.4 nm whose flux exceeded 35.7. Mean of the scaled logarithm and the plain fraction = 0.2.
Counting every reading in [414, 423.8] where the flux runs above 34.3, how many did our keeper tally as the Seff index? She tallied 29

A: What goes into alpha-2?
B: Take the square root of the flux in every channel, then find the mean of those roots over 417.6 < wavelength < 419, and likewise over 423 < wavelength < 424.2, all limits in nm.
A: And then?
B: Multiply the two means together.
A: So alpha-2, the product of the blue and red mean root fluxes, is 35.4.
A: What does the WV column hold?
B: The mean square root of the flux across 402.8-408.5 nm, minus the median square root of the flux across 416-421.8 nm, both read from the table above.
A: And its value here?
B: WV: -0.15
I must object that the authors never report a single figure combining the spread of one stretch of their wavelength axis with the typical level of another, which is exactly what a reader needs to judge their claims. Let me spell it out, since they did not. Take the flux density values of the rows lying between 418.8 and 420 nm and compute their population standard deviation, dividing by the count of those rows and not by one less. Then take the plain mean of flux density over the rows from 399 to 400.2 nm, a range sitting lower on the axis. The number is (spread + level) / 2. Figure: 17.7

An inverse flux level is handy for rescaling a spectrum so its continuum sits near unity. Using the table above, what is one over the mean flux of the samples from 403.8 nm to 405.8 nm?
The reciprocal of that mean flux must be 0.0290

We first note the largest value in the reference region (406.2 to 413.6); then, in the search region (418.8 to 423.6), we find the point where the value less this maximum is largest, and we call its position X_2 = 419.20 nm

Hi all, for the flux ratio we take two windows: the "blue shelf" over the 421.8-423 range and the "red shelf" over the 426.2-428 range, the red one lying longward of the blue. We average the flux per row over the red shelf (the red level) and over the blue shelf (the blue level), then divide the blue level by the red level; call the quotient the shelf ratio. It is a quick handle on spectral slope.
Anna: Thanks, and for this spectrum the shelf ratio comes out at 1.00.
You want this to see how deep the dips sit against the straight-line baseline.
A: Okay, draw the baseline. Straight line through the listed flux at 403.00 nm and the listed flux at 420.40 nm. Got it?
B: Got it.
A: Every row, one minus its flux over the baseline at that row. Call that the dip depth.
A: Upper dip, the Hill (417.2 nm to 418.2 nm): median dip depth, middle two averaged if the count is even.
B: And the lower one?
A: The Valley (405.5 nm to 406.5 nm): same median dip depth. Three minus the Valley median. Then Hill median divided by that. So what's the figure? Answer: -0.012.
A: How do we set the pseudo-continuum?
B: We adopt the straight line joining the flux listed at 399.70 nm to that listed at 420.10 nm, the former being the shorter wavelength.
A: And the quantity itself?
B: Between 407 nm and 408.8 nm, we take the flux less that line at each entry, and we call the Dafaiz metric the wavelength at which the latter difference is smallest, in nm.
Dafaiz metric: 407.80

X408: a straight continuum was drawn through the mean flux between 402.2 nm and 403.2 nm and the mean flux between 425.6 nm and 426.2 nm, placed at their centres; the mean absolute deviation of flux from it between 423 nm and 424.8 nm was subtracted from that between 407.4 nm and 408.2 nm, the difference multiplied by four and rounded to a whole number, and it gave 0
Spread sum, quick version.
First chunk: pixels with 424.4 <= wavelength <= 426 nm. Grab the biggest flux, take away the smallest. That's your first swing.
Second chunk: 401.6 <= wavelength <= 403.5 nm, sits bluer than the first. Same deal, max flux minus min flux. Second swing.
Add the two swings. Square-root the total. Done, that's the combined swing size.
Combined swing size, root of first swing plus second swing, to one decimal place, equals 2.2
